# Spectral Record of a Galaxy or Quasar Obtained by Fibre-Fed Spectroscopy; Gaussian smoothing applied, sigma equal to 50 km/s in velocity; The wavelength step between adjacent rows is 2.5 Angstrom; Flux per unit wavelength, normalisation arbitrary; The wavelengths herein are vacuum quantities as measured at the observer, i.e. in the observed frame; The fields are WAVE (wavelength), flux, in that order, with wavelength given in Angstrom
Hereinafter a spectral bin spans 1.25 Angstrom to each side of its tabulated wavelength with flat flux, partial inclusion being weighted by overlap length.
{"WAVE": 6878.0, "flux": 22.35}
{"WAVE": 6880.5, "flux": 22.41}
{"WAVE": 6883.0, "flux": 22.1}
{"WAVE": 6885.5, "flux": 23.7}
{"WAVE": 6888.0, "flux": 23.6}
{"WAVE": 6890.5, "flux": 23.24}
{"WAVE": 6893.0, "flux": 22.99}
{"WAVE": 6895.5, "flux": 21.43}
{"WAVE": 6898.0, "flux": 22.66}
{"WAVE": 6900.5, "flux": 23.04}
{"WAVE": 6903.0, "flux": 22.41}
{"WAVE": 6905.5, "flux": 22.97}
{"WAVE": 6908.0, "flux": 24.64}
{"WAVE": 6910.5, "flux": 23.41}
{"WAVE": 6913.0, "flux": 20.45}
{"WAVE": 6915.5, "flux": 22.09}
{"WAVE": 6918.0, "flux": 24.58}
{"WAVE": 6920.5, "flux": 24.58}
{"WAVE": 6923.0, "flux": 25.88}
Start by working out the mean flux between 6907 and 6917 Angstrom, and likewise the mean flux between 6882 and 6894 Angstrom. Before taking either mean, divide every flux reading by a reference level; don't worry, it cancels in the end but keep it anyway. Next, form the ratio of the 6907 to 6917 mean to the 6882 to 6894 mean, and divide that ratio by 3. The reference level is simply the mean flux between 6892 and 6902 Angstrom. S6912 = 0.326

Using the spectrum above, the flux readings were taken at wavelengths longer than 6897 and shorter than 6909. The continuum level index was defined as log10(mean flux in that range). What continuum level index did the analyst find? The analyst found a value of 1.364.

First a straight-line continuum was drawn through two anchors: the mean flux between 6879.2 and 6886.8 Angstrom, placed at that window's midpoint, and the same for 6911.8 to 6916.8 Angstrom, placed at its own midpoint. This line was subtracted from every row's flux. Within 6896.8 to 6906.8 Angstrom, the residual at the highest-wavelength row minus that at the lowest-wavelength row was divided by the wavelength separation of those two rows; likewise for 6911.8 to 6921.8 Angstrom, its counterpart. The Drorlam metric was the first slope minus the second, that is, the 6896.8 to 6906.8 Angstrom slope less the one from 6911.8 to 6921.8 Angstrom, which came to -0.5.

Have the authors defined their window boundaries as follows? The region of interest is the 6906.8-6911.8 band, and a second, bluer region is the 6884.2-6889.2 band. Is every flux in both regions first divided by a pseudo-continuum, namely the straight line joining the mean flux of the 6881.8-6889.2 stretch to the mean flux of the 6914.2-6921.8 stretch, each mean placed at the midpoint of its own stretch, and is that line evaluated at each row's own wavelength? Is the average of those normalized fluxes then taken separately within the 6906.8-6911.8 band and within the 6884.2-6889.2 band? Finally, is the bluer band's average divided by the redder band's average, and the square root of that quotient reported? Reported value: 1.00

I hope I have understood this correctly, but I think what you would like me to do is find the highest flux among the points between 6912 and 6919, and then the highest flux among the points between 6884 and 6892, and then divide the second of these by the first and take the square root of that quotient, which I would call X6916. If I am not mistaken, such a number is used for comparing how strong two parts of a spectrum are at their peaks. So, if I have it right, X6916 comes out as 0.982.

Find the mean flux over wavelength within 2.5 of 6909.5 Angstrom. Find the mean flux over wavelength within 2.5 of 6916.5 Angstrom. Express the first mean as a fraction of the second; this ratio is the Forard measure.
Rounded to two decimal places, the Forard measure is 1.03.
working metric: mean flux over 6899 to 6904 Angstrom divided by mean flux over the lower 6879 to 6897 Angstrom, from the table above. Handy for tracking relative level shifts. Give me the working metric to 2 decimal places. 1.00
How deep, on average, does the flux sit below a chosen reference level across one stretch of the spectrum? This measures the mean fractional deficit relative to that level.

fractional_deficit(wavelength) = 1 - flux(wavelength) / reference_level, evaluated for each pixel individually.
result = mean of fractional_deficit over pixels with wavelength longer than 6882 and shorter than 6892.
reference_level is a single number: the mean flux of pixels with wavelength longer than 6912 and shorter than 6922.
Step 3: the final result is -0.01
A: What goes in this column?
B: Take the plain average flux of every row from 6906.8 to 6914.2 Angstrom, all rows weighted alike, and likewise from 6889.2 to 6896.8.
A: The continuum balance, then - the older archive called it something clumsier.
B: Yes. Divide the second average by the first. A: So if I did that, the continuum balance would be 0.99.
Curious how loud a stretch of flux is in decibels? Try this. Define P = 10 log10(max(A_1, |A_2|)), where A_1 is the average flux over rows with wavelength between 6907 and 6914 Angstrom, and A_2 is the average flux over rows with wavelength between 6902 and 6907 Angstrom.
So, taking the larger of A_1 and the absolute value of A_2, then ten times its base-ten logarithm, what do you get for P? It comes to 13.59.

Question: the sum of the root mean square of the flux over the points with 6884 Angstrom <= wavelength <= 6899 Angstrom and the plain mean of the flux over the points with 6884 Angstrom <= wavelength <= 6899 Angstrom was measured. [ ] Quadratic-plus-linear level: 45.9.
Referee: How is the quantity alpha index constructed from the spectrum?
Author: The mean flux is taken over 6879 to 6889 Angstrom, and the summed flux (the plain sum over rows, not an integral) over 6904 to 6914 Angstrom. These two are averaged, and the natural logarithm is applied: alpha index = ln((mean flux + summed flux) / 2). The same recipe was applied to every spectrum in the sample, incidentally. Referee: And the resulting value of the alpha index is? 4.05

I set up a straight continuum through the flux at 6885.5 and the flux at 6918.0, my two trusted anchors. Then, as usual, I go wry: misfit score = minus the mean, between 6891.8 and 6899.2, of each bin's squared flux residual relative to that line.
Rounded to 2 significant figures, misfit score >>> -3.1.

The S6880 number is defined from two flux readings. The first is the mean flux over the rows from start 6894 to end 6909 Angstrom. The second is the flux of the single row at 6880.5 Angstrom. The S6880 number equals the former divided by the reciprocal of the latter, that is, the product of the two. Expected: 512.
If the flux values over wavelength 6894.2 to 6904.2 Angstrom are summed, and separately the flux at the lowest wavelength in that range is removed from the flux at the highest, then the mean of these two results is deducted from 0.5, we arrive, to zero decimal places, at -45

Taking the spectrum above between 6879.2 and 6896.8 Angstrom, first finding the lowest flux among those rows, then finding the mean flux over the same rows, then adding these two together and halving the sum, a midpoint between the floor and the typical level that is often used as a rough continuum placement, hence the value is 22.1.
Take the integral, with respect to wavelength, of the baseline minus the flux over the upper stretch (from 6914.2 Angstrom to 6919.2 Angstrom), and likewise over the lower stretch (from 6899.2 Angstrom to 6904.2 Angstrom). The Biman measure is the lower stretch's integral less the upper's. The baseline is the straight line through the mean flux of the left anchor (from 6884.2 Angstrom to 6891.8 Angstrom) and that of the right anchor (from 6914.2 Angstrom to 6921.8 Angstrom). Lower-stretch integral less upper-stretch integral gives 2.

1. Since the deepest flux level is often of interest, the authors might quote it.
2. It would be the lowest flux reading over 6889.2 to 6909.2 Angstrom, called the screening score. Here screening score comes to 21.43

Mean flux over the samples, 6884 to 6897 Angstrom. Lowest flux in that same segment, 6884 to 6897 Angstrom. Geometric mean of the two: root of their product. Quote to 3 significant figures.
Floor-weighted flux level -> 22.2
